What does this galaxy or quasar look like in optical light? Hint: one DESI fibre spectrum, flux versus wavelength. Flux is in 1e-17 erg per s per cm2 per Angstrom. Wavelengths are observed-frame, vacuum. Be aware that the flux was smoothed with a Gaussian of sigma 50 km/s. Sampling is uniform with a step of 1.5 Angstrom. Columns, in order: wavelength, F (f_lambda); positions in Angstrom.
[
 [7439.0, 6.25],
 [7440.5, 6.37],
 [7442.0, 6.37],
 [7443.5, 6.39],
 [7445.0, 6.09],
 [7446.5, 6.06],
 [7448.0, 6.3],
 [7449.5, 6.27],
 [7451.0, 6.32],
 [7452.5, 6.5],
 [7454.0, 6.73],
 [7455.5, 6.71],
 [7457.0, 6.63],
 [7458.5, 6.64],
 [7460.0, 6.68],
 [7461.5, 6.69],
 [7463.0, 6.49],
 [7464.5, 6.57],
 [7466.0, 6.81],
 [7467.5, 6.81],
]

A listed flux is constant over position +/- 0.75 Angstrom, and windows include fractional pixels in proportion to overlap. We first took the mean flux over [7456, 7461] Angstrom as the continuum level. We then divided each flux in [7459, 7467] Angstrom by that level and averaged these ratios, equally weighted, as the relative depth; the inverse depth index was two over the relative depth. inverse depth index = 2.00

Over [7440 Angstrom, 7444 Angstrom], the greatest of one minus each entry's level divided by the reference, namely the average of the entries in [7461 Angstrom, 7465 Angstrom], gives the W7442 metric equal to 0.032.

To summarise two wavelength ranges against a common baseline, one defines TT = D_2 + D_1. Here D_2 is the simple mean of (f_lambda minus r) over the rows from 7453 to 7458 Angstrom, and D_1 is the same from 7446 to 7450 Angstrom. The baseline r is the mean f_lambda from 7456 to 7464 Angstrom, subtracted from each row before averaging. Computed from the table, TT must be -0.4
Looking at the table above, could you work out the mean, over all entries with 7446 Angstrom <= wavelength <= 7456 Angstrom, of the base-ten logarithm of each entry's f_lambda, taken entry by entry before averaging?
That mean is 0.807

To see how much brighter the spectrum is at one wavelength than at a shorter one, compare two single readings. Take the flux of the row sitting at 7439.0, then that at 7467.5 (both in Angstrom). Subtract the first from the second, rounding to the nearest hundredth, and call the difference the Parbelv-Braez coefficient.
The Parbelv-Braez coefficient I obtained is 0.56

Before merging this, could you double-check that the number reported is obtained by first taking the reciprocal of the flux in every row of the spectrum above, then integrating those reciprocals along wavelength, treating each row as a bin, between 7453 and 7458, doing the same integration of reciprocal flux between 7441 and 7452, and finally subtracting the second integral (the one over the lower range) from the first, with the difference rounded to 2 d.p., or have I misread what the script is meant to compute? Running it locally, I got -1.01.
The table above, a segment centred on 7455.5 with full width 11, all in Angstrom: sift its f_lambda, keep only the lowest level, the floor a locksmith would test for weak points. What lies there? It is 6.32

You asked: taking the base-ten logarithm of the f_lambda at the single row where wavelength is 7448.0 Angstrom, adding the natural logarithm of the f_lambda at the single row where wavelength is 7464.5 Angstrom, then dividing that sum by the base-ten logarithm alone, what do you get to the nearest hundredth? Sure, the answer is 3.36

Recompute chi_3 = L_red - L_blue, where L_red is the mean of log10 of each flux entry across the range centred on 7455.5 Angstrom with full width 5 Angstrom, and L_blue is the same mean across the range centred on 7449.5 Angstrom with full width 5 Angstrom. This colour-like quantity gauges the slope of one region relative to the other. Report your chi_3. 0.026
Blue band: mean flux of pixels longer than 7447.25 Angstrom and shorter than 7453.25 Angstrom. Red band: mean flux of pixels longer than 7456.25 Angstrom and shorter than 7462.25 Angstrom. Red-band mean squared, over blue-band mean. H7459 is 7.0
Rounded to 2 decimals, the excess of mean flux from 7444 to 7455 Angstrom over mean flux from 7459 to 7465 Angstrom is -0.28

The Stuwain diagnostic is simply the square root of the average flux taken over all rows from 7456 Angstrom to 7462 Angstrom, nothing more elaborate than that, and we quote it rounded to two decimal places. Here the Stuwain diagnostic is 2.58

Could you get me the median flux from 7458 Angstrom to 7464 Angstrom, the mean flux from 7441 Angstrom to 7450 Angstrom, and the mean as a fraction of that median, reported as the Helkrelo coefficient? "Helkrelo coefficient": 0.938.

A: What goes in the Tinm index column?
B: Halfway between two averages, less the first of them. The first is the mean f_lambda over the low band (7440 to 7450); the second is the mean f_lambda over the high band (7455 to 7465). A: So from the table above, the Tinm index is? 0.18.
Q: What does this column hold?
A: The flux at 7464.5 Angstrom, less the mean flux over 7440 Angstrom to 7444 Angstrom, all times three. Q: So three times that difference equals 0.58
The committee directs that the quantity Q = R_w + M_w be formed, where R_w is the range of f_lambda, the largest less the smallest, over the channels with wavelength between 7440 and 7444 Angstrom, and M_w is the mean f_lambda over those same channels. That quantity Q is 6.4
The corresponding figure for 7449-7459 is 7.0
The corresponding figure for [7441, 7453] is 6.7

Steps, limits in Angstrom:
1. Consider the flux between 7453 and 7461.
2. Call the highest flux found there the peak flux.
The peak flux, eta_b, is 6.73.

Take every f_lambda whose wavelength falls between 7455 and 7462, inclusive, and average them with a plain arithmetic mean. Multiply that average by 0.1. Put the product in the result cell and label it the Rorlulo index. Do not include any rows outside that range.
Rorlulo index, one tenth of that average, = 0.667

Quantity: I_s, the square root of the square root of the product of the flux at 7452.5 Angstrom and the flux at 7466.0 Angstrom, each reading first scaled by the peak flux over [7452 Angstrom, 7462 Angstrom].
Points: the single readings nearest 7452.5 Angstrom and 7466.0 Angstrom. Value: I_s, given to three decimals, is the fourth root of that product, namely 0.994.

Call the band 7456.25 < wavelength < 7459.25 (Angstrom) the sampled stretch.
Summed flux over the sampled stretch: 13.3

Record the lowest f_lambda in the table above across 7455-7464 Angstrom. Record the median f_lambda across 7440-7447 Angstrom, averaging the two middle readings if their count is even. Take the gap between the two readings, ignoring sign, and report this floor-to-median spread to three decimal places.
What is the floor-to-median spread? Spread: 0.120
